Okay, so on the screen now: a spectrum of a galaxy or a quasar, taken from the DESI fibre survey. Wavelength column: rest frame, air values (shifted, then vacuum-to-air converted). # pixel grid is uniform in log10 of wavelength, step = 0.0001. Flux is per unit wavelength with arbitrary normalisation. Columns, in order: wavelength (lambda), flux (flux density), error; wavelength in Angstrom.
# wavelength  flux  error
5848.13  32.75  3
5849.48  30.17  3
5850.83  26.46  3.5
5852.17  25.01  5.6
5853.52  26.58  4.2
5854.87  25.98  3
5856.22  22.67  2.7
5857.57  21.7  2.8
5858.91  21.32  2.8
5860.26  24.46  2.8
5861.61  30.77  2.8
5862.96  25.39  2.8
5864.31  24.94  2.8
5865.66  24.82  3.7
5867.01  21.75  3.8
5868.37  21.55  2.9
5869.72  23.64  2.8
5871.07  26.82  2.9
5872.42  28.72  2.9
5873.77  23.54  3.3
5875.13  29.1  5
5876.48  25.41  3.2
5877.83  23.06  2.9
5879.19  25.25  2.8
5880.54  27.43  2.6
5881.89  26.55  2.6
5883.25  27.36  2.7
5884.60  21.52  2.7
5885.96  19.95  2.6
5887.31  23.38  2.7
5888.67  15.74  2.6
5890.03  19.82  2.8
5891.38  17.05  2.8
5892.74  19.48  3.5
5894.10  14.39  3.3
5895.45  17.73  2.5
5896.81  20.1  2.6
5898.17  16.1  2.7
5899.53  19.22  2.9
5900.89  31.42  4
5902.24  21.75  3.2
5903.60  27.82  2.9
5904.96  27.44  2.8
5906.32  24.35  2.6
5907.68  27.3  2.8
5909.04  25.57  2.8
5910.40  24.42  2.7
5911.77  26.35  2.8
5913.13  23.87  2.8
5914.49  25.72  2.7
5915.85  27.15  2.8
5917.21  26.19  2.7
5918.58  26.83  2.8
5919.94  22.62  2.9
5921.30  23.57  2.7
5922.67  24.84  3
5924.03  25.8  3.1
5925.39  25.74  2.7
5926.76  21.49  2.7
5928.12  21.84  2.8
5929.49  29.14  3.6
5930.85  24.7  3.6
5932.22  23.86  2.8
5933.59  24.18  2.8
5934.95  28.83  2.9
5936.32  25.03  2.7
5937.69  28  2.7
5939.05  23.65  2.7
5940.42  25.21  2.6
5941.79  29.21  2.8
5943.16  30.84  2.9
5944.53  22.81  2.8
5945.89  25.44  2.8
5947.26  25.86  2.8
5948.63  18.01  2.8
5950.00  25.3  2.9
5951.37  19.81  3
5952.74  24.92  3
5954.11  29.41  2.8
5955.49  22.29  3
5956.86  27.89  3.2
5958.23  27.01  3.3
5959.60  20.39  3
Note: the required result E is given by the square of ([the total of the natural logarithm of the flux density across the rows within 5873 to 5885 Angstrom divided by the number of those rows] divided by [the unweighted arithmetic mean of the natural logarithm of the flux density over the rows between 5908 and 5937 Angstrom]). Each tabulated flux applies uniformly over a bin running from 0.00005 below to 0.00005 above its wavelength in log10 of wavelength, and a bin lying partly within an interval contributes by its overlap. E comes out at 1.01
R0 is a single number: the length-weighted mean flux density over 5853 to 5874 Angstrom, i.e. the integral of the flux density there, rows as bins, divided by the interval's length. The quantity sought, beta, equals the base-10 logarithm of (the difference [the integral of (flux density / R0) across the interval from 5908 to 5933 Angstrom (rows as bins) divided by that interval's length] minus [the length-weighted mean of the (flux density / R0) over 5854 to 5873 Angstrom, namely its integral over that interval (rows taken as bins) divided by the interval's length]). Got -1.8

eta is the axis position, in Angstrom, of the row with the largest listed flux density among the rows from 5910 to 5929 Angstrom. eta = 5915.85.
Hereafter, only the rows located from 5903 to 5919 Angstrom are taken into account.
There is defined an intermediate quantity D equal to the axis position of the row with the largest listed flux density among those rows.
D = 5903.60 Angstrom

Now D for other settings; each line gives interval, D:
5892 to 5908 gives 5900.89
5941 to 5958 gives 5943.16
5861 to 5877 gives 5861.61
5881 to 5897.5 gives 5883.25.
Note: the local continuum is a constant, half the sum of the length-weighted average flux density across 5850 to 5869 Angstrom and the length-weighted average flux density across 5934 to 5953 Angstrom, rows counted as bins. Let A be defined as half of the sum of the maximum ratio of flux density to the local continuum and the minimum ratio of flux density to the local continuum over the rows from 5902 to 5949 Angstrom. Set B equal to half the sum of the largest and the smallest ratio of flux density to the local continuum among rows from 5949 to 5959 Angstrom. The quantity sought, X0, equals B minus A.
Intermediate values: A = 0.98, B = 0.99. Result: 0.01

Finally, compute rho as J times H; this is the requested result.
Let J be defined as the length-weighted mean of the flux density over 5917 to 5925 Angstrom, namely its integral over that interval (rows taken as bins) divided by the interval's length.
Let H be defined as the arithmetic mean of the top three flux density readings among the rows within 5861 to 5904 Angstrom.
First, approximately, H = 30.4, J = 24.9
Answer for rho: 759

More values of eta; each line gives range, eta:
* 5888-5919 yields 5900.89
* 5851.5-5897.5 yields 5861.61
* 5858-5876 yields 5861.61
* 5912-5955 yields 5943.16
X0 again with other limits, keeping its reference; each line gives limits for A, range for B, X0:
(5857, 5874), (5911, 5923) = -0.05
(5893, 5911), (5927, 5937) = 0.10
